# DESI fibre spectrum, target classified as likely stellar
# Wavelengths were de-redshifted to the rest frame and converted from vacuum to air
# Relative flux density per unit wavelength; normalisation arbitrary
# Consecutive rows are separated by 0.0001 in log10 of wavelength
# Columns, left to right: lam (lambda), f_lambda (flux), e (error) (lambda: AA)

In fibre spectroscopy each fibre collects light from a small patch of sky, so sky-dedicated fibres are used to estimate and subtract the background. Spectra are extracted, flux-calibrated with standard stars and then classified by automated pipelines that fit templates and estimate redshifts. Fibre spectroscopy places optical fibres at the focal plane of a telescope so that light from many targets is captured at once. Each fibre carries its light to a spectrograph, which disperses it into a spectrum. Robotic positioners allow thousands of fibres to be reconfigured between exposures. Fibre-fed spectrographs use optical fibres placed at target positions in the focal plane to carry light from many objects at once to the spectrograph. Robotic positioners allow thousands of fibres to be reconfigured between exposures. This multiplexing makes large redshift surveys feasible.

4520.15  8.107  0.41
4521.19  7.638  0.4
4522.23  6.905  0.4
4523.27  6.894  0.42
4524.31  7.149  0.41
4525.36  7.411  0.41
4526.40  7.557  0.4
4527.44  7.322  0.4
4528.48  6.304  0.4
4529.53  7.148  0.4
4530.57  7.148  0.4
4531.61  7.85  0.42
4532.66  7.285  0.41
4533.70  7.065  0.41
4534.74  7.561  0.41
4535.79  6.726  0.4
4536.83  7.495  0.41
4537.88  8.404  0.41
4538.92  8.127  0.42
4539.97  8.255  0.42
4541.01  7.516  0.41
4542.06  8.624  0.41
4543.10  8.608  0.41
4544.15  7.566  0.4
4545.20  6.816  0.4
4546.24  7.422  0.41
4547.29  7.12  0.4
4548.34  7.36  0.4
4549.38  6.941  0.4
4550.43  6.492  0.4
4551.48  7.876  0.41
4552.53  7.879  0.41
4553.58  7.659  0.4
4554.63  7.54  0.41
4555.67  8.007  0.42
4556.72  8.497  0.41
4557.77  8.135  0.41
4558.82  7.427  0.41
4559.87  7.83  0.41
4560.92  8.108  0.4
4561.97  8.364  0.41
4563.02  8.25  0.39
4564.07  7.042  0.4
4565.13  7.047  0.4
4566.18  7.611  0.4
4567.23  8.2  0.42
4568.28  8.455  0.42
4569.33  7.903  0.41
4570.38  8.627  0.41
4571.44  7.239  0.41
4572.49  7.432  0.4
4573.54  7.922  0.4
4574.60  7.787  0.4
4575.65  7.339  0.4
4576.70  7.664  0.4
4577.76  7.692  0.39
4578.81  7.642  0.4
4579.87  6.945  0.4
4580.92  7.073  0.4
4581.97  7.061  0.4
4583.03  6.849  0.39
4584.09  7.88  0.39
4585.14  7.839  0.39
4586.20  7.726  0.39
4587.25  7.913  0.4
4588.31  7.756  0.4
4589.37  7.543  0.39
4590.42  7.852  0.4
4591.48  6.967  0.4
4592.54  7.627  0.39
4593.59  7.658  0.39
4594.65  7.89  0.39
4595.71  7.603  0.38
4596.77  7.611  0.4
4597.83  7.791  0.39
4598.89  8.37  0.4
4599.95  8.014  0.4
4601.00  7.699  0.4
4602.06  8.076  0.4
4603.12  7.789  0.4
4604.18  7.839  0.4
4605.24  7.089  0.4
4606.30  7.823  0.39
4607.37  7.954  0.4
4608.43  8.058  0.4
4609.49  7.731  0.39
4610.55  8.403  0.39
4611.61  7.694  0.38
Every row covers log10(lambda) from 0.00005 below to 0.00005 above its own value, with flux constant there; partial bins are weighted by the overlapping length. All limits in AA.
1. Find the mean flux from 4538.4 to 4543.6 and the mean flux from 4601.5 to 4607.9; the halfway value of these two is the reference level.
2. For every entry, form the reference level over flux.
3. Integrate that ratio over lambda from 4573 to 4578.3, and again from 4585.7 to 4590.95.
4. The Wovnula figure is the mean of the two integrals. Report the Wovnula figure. 5.47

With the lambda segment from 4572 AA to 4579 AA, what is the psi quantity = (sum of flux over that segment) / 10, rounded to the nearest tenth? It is 5.3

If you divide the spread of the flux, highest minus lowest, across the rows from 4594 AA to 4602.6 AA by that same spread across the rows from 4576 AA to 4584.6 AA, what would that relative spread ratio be 0.74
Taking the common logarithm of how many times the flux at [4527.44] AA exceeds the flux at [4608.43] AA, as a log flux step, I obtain -0.042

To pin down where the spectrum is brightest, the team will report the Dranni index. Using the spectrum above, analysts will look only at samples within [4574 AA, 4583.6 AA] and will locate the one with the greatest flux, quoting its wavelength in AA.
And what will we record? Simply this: 4574.60 AA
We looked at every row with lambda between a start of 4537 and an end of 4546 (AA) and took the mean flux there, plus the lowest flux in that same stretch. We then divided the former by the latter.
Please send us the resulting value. 1.17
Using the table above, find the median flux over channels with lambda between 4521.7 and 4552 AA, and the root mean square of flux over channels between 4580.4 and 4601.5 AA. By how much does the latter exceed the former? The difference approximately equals 0.29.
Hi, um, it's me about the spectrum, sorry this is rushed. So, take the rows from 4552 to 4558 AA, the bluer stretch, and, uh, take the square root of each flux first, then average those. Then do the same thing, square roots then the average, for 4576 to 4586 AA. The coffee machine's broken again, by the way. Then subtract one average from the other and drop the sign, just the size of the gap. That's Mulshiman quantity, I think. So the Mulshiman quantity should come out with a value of 0.10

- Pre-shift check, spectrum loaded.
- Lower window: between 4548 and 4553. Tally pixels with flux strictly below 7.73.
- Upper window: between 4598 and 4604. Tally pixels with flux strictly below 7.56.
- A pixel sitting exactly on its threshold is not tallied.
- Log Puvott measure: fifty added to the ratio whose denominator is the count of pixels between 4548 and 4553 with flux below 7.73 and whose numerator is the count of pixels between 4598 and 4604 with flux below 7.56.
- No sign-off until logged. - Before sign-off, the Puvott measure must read 50.00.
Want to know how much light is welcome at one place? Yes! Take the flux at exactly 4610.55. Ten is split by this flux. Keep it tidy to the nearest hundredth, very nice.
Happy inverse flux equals 1.19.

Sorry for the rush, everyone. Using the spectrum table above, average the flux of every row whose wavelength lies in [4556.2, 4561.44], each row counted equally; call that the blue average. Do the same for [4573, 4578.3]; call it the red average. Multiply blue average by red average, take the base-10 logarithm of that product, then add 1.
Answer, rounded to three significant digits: 2.79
